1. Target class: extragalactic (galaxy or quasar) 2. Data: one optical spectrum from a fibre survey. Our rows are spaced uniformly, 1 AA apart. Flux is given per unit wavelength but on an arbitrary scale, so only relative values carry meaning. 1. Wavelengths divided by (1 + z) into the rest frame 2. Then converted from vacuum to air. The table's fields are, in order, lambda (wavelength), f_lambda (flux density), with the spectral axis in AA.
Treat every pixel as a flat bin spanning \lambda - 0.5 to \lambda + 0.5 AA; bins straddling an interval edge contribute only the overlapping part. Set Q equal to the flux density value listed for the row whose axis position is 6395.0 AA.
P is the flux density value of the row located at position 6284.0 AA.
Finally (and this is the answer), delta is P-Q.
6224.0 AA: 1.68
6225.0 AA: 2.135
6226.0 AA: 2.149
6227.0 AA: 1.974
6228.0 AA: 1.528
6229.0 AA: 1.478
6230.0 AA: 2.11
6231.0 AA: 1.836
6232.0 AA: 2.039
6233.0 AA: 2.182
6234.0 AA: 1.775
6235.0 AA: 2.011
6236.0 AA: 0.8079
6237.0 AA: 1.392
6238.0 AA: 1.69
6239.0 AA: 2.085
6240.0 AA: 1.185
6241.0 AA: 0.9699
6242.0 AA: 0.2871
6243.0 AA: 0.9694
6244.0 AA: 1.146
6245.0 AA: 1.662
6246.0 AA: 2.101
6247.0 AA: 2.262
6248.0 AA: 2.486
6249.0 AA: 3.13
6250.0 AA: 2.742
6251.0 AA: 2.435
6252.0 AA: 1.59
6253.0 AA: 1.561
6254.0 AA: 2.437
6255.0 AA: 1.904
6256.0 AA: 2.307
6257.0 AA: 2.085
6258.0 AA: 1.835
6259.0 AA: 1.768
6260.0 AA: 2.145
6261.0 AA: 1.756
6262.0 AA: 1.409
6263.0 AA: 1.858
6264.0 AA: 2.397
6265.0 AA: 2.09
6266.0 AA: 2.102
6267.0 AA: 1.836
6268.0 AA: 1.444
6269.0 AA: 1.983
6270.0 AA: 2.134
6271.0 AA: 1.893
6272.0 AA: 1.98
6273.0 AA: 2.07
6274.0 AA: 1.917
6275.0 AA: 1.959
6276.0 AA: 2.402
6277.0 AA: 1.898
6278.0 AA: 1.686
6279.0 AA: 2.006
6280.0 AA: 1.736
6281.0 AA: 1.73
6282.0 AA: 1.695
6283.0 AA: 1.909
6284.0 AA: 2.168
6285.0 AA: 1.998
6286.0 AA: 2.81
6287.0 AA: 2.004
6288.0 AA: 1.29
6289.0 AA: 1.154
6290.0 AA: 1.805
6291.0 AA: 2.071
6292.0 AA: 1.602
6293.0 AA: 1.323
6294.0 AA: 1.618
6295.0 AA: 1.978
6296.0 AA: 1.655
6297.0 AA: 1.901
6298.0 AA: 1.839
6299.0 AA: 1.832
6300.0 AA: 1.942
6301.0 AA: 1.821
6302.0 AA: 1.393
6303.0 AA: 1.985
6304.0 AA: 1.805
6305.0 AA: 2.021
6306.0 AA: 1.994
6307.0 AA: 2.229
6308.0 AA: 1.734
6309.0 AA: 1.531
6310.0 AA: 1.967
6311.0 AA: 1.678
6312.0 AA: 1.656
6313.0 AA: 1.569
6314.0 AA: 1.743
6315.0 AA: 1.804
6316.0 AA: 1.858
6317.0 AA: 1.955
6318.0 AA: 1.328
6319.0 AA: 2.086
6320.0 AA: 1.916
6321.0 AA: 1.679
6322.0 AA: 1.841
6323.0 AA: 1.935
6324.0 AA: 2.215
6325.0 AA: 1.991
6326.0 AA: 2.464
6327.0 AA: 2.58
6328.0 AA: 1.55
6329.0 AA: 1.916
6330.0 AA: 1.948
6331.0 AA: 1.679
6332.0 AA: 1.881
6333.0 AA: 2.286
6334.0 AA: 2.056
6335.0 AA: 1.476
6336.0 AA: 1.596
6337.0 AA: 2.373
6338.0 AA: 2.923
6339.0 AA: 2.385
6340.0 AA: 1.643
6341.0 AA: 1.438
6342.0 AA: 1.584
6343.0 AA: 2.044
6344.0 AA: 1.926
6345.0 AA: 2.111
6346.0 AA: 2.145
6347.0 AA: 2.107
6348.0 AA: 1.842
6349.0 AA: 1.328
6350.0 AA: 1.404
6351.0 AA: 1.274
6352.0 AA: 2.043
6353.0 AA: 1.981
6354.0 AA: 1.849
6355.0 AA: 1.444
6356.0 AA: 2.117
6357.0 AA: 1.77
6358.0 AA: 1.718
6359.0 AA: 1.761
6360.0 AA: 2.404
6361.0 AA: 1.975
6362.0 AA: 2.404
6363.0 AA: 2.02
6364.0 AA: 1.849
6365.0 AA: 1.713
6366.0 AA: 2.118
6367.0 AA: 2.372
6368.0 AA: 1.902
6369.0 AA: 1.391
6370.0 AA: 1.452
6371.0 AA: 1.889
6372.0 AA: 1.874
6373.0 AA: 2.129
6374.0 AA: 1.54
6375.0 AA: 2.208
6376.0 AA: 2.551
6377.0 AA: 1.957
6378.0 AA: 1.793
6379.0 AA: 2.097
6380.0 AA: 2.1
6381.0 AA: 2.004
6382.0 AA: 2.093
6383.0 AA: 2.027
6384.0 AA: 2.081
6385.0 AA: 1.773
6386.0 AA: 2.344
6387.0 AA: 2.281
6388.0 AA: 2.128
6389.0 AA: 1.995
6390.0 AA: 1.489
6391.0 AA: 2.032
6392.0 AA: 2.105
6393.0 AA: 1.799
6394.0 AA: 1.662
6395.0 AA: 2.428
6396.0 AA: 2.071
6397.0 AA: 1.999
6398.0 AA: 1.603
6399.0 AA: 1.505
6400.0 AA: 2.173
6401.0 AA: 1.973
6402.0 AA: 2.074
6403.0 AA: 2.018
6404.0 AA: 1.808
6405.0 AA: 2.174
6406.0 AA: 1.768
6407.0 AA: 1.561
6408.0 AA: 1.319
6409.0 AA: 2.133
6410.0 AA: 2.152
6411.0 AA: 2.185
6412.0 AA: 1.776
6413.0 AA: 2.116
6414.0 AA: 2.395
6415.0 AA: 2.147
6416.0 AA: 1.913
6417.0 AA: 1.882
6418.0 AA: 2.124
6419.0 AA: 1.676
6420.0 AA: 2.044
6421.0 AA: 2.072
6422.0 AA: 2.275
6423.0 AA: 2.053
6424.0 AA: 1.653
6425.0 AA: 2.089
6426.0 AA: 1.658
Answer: -0.26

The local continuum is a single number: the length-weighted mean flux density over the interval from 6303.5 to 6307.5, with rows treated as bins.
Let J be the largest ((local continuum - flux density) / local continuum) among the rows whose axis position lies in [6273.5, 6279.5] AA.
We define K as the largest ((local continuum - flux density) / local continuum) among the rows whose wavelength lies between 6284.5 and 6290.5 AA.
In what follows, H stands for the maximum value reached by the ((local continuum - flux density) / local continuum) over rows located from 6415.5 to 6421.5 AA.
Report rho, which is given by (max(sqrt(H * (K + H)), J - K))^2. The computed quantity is 0.099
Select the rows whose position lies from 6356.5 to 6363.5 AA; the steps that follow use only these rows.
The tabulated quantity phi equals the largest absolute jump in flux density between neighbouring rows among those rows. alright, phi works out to 0.64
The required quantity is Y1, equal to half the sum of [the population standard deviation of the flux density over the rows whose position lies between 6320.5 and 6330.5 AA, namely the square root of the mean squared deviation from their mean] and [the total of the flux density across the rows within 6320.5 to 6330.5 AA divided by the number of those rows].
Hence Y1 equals 1.16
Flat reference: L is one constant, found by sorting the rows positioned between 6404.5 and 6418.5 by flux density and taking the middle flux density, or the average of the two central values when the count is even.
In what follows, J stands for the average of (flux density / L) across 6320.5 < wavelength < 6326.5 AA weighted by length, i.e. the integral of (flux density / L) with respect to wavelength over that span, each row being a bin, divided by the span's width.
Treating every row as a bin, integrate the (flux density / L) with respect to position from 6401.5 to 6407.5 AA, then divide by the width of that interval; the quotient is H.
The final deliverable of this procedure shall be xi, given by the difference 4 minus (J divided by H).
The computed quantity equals 2.94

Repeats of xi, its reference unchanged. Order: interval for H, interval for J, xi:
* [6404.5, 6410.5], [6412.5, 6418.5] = 2.87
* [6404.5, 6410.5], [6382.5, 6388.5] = 2.86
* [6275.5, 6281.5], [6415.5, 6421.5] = 2.98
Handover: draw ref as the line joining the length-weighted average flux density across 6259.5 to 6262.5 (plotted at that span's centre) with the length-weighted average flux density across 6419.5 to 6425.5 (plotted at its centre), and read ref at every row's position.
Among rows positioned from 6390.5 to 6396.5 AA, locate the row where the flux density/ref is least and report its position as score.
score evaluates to 6394.0 AA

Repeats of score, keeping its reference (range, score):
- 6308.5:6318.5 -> 6318.0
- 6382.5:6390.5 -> 6390.0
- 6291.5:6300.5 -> 6293.0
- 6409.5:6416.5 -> 6412.0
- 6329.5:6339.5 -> 6335.0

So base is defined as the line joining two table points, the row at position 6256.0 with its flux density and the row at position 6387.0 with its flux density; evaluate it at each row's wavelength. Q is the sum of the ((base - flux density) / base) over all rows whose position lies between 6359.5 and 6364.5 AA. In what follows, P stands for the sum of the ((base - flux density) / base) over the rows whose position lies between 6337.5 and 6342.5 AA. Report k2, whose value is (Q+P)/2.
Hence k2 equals 0.49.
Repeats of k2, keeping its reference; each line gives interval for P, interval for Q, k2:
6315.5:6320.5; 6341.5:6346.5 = 0.87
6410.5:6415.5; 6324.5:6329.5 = 0.38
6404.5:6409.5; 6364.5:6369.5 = 0.96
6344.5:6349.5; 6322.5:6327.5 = 0.48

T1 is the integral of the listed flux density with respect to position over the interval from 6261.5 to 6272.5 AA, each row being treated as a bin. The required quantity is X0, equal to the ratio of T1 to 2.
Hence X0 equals 10.6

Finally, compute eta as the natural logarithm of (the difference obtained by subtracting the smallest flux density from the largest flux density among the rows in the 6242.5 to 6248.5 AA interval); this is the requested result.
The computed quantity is 0.42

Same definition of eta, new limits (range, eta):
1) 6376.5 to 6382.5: -1.18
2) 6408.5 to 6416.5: -0.48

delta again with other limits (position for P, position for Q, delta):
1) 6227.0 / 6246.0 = -0.13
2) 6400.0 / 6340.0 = 0.53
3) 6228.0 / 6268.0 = 0.08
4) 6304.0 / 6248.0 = -0.68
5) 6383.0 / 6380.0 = -0.07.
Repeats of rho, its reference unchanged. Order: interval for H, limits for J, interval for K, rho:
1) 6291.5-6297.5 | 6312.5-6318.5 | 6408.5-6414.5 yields 0.158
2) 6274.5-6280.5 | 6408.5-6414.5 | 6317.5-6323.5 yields 0.081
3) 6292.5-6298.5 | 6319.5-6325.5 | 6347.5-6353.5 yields 0.243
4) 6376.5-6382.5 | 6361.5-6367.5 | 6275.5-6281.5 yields 0.030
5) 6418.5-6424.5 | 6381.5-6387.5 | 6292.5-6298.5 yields 0.093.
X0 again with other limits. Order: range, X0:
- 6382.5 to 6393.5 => 11.0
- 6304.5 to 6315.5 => 10.0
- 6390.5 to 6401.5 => 10.7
